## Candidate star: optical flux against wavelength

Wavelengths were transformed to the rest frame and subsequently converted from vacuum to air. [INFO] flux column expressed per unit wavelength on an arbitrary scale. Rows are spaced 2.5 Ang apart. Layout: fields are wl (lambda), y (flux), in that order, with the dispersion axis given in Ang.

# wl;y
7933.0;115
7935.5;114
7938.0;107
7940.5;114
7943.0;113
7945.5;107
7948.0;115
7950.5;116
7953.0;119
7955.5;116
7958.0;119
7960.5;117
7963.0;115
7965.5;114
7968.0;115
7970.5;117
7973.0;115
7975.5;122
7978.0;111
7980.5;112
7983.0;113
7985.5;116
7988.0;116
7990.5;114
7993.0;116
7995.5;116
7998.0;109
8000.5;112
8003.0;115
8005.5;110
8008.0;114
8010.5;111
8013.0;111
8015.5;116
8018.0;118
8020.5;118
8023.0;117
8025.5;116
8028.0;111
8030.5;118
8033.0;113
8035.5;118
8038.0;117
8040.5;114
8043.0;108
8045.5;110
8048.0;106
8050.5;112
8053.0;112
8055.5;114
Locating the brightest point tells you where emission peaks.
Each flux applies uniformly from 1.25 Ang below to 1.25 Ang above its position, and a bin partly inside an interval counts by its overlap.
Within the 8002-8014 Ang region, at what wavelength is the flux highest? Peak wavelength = 8003.0 Ang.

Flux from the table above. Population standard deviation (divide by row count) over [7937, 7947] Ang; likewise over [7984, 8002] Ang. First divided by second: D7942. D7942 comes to 1.3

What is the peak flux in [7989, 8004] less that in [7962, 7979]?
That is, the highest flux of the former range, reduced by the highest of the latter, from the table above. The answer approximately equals -6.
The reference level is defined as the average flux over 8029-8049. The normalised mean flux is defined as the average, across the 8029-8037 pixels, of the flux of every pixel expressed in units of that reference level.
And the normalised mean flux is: 1.03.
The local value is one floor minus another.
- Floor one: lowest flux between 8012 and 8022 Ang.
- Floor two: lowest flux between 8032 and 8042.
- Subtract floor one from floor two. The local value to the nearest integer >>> 2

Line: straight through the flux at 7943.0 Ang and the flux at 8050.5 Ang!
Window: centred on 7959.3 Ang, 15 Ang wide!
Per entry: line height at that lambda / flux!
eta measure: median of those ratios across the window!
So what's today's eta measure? 0.969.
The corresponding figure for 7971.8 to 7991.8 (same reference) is 0.984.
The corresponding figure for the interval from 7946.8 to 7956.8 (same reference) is 0.973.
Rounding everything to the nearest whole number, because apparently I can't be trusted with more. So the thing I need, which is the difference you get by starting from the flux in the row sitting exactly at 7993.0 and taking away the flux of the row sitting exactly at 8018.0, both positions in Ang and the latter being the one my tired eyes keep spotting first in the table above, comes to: -2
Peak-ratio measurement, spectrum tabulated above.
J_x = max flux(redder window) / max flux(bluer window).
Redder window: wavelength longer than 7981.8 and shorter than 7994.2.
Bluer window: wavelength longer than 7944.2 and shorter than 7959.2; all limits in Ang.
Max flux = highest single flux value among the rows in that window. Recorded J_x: 0.97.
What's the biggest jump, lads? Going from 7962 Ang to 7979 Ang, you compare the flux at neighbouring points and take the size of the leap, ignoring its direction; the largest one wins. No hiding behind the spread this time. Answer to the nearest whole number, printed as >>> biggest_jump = 11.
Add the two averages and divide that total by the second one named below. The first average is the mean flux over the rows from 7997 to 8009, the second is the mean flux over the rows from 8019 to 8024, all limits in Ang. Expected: 1.95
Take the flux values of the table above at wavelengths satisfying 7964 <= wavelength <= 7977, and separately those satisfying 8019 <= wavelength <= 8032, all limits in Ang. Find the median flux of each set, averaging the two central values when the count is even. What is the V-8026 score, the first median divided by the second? 0.98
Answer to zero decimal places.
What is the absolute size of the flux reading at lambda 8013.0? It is 111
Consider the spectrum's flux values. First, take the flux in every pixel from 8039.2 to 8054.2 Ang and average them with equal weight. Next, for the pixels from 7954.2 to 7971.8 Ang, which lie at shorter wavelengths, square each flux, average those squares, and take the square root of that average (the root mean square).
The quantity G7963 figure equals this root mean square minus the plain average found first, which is 5.8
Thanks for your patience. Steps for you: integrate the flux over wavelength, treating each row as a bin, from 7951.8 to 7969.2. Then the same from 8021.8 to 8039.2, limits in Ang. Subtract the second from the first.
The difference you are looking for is 12.5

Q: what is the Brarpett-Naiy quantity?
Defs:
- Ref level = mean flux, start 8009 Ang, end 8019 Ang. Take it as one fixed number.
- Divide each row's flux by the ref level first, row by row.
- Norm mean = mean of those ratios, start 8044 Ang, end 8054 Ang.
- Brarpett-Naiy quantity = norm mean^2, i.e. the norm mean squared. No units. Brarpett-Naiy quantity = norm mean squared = 0.931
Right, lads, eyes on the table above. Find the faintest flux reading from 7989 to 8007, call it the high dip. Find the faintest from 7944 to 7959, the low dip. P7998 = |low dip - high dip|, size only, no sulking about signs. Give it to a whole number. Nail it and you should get 2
